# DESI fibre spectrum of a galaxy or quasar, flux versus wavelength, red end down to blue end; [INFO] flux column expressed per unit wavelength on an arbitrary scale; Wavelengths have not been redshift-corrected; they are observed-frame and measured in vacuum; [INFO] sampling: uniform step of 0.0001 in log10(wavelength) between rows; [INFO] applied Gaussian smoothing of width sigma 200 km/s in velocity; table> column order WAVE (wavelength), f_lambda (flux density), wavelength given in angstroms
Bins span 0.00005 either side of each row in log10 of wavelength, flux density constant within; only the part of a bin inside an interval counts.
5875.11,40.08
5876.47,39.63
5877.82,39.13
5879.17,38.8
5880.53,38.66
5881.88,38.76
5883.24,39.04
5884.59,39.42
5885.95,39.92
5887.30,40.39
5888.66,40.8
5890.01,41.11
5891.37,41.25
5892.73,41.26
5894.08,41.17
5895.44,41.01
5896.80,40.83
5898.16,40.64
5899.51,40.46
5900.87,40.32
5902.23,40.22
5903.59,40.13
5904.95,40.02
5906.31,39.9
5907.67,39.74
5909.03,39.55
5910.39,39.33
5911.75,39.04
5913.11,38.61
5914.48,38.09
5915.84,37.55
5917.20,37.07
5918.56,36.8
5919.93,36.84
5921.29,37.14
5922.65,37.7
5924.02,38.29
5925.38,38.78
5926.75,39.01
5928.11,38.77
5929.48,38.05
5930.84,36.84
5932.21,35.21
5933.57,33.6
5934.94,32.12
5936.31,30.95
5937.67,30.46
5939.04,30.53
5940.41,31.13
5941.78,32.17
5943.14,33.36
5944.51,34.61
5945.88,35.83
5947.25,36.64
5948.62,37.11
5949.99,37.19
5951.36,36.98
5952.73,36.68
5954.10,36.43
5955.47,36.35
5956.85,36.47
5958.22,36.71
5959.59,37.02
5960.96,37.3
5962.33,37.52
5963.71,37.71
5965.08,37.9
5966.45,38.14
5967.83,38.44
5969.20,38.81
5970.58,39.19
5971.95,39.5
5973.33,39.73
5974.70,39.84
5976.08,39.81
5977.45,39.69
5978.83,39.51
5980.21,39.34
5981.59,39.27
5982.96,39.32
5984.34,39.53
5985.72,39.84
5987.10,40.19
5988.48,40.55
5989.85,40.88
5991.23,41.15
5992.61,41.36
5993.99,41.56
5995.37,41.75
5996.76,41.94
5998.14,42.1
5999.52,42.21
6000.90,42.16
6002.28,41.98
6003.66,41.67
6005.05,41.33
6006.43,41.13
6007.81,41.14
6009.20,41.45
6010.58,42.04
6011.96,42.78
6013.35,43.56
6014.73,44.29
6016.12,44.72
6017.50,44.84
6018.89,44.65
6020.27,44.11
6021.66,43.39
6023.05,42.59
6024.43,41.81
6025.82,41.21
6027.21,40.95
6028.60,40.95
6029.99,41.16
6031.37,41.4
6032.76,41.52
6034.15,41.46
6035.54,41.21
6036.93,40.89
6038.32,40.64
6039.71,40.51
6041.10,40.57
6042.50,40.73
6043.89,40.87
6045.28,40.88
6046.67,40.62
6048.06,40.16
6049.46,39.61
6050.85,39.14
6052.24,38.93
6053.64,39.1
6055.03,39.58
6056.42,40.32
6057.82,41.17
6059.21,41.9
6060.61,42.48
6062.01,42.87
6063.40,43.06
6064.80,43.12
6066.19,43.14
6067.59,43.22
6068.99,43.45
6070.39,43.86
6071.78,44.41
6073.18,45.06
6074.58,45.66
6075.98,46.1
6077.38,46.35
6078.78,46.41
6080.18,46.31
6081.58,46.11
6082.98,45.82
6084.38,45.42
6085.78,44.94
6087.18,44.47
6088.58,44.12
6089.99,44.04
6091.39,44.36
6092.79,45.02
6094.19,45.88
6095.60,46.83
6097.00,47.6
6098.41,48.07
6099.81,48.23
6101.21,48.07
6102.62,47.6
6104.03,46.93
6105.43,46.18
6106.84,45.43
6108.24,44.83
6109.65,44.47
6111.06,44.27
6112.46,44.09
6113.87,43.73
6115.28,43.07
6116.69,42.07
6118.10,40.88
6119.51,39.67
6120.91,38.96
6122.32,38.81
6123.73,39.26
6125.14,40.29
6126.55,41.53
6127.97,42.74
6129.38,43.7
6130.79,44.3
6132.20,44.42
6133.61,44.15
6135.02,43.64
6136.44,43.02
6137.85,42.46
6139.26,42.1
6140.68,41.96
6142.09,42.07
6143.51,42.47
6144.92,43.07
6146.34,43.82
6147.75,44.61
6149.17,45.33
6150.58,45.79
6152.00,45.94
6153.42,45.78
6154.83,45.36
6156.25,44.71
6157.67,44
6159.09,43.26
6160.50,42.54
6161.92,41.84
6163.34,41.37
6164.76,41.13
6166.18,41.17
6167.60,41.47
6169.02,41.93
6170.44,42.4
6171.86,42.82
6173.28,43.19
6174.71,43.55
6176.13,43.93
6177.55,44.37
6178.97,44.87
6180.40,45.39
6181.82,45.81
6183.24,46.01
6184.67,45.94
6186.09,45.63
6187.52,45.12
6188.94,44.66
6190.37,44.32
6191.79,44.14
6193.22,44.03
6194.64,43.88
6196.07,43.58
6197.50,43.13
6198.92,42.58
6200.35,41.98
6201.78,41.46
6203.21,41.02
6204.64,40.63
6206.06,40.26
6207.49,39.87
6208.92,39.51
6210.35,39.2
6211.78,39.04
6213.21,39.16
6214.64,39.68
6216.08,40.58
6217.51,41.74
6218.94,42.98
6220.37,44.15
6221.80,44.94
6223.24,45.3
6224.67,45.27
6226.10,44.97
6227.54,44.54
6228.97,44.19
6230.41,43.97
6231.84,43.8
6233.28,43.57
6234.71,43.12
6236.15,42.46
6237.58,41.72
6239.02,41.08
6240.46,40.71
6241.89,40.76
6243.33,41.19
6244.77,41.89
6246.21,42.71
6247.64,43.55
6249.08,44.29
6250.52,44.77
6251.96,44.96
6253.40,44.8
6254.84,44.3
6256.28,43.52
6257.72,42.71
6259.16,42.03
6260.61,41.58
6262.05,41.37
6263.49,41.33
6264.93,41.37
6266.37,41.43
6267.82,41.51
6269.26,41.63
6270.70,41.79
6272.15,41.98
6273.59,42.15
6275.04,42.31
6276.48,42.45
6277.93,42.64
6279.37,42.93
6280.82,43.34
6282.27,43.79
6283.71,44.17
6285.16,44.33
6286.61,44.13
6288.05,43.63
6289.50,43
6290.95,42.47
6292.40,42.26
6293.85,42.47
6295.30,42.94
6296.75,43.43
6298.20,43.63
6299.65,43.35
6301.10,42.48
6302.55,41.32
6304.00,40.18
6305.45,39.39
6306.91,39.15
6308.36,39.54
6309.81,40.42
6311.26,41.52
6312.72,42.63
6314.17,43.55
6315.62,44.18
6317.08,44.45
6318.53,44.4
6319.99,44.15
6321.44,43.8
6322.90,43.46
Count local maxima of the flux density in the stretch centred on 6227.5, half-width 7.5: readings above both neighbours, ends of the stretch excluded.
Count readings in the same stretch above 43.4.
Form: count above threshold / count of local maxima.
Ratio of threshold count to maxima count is 10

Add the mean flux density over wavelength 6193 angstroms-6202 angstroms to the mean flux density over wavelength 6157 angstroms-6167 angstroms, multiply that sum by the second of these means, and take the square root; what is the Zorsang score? 59.9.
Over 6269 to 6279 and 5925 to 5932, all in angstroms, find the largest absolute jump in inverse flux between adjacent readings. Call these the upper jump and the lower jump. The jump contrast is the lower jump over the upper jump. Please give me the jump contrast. 8.0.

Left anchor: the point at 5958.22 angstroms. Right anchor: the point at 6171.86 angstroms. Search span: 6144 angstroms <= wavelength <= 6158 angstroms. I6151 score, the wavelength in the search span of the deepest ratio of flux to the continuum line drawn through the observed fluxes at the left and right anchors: 6144.92 angstroms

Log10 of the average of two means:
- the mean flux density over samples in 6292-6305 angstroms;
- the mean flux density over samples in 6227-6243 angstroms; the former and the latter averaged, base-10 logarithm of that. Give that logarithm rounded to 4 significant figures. 1.629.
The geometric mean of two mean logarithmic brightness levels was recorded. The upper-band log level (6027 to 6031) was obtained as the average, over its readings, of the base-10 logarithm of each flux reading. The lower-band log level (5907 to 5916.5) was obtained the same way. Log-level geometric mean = 1.60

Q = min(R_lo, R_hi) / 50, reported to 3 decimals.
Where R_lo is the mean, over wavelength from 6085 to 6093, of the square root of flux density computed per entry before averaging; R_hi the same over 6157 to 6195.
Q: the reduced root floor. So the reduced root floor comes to 0.132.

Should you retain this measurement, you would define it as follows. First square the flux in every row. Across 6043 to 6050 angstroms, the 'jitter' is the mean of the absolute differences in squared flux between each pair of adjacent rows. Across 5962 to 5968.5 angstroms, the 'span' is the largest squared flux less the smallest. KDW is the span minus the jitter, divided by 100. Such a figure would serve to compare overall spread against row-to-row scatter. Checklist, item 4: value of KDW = 0.44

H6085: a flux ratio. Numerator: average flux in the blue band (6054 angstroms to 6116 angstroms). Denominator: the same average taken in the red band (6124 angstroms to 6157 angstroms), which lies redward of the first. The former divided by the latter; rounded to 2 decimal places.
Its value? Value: 1.03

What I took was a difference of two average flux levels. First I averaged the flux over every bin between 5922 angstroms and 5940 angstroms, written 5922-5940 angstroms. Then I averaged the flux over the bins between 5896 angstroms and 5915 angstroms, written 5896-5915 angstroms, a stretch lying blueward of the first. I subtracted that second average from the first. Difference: -4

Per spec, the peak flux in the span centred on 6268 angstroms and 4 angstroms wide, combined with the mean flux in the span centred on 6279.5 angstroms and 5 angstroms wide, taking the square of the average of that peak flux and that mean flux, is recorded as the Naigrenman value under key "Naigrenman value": 1789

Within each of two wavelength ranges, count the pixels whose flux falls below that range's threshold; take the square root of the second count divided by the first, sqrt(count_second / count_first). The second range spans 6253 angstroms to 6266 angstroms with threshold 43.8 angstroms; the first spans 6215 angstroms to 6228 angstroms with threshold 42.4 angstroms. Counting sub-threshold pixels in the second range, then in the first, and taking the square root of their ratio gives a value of 1.9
